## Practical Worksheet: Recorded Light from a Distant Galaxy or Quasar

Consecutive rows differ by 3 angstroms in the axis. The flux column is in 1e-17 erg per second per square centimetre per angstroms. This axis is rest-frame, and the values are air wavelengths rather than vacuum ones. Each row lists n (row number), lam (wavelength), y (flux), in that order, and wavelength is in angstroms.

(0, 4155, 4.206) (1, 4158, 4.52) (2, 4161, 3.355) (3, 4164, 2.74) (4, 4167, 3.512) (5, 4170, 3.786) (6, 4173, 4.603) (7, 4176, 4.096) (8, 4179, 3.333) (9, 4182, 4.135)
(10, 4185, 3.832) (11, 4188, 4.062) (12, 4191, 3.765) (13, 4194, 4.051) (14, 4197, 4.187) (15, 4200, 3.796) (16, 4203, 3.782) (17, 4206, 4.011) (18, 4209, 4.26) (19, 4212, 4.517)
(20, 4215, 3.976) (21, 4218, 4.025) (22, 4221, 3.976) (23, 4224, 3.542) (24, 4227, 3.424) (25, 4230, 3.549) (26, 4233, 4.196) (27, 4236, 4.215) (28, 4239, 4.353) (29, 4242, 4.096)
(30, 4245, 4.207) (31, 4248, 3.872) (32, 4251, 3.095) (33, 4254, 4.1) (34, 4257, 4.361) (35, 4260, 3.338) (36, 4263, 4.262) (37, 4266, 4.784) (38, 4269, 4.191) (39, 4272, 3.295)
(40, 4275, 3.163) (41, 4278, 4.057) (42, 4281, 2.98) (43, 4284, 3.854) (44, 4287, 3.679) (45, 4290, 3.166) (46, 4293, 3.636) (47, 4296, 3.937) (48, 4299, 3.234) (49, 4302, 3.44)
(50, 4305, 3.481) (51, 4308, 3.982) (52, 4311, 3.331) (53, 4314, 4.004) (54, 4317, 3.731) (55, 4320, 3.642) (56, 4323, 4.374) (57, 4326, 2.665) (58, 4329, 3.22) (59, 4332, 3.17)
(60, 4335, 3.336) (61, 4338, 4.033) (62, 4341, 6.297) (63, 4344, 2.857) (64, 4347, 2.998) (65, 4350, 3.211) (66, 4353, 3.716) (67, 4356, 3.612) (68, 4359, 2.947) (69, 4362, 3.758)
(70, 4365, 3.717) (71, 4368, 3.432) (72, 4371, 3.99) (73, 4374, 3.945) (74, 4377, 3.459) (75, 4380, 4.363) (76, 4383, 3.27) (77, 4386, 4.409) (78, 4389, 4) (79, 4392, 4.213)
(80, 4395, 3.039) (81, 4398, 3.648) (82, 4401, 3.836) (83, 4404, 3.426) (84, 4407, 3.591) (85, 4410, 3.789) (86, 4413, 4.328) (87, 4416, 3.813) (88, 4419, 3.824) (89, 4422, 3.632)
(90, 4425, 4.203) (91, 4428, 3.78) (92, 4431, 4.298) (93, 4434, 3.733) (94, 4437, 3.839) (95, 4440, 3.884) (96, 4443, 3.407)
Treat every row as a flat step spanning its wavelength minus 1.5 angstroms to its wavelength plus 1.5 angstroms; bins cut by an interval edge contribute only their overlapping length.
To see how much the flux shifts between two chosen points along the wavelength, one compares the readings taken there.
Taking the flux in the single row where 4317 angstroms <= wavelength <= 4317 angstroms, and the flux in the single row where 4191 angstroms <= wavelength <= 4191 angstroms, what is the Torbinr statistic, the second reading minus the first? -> 0.0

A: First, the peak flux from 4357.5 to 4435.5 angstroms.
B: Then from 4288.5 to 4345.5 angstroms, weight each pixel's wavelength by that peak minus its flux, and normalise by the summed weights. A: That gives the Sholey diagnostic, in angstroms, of 4313.8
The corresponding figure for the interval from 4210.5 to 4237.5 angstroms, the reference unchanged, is 4225.4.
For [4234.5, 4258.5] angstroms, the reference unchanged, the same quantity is 4248.3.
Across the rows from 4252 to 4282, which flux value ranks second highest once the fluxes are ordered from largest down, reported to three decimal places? 4.361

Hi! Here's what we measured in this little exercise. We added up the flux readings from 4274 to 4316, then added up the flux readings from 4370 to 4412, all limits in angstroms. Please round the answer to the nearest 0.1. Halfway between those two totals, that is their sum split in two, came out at 51.5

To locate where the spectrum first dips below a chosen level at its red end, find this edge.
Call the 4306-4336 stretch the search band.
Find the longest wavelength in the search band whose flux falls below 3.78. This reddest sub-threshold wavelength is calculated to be 4335 angstroms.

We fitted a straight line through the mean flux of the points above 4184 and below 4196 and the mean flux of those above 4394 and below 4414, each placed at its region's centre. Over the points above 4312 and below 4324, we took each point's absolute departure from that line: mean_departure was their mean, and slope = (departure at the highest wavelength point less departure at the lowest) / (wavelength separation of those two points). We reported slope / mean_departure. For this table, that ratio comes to 0.17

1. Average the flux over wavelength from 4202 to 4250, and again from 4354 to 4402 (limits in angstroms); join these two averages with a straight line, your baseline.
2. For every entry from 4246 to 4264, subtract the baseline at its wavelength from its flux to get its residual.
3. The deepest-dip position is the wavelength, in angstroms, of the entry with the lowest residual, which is 4251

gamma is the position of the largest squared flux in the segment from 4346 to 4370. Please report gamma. 4362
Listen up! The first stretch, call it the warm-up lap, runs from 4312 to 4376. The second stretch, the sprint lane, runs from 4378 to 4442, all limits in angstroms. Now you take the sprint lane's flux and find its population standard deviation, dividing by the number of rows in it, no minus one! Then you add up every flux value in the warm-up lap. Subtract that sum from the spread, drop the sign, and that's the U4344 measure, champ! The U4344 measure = 76.3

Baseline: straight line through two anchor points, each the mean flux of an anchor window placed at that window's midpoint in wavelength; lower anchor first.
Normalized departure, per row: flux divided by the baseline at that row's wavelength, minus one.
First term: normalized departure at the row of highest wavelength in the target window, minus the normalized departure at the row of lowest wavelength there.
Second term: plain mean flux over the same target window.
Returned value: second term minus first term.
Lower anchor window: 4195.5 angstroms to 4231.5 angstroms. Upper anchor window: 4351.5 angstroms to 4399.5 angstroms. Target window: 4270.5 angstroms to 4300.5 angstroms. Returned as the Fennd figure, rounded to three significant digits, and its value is 3.51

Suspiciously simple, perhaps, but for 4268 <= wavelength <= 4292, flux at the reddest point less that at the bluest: -1.0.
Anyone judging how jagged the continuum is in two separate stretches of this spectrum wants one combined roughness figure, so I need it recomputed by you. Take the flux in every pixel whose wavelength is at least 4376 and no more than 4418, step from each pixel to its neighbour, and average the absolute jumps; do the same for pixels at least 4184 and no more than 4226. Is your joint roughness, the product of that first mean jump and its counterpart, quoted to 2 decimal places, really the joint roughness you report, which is 0.14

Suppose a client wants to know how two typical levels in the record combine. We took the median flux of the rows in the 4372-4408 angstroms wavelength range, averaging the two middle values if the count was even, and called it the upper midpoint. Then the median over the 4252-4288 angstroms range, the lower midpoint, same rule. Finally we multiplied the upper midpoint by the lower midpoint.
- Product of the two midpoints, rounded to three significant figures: 14.8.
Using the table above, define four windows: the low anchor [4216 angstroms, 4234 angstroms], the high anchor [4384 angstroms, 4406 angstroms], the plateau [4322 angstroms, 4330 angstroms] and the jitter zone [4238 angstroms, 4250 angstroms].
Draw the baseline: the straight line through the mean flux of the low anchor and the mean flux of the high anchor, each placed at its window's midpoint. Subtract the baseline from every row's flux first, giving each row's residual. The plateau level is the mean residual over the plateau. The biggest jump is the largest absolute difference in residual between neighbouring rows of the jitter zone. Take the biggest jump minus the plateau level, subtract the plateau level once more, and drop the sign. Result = 1.1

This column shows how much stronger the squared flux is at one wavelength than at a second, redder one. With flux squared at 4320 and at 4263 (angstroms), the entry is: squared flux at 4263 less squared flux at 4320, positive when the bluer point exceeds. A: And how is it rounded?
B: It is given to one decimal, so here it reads 4.9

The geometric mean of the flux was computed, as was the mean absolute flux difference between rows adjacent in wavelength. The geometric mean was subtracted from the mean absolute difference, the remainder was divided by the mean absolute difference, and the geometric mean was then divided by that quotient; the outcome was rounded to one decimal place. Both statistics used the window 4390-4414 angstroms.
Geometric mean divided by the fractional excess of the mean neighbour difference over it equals -0.5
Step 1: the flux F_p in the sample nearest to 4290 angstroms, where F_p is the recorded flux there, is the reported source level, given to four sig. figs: 3.166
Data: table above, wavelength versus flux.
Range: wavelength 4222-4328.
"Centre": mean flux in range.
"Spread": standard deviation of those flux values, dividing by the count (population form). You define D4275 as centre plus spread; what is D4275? 4.22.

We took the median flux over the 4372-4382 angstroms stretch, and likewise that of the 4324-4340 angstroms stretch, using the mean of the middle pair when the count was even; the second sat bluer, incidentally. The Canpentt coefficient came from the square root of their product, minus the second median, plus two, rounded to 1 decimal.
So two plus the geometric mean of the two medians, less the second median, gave 2.3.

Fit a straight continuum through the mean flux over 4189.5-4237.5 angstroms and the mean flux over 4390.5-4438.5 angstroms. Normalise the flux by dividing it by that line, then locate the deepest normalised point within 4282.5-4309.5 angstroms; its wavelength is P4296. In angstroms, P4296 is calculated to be 4290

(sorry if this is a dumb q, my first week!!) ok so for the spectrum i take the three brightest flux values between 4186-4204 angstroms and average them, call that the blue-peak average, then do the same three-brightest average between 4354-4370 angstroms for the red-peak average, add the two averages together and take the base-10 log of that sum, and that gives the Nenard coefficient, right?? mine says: 0.892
